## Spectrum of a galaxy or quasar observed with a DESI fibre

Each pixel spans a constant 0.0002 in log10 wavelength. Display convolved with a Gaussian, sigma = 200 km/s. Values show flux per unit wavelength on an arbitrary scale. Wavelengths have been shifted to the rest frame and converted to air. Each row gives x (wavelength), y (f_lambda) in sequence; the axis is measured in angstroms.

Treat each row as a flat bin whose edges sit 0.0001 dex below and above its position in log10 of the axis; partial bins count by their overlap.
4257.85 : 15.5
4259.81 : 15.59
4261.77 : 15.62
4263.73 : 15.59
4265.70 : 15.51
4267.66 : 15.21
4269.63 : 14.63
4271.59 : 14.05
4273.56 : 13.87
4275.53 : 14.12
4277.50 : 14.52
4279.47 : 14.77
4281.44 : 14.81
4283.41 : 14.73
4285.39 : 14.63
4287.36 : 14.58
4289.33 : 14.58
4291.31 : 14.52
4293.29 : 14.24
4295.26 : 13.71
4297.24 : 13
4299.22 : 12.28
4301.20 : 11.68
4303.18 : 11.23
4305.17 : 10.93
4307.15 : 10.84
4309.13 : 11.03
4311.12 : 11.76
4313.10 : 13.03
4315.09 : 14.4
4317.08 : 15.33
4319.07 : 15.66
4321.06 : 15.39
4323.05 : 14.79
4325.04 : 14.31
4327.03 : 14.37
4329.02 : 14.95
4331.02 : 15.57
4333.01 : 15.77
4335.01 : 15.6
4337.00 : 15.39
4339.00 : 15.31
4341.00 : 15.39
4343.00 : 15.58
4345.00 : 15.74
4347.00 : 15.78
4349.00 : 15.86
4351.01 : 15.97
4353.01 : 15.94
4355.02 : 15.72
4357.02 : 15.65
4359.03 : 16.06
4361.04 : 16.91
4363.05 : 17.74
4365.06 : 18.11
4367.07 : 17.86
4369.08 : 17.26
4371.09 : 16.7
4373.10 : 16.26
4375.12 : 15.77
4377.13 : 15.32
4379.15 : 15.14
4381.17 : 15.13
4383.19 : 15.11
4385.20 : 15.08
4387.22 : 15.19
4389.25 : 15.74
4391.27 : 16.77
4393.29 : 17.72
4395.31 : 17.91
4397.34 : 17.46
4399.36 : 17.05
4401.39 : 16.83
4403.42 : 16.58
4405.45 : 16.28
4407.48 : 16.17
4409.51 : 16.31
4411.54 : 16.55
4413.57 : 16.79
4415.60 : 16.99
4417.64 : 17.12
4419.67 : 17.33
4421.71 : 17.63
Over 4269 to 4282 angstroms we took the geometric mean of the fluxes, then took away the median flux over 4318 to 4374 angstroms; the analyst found -1.3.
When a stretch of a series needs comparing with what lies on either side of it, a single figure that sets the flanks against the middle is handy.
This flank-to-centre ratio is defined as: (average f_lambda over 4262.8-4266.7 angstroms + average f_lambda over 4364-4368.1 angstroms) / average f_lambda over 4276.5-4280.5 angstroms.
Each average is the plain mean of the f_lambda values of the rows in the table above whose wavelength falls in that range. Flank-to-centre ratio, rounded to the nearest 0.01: 2.29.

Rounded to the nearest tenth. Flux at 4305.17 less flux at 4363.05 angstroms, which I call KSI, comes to -6.8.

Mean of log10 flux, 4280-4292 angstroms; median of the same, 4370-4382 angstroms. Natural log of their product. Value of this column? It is 0.33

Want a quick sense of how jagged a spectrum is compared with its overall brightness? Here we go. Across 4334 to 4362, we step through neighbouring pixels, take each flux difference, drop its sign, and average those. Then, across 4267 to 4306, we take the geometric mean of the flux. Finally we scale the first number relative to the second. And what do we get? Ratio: 0.014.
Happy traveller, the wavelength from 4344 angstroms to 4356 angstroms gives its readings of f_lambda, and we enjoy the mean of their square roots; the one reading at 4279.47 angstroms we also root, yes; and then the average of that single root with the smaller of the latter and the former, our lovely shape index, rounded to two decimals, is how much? 3.84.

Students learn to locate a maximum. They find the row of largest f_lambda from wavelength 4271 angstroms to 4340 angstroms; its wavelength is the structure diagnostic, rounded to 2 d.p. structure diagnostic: 4333.01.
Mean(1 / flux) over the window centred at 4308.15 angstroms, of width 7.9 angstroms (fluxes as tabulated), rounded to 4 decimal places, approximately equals 0.0899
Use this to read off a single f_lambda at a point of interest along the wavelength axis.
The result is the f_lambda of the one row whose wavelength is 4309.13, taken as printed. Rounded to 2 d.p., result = 11.03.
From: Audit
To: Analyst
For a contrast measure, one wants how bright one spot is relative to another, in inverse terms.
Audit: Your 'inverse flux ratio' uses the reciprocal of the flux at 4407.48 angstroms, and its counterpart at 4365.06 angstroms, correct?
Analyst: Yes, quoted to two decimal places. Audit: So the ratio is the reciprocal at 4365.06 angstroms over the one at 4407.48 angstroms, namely 0.89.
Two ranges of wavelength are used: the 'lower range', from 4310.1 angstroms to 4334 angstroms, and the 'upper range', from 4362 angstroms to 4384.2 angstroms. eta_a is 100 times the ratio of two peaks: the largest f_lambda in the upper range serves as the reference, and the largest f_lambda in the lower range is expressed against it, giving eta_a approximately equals 87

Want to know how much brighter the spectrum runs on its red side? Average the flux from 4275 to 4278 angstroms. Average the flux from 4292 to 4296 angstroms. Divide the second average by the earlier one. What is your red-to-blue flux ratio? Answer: 0.98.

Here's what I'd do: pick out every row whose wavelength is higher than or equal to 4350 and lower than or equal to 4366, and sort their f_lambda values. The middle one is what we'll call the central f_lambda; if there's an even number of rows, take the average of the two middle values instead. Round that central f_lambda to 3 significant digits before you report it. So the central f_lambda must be 16.0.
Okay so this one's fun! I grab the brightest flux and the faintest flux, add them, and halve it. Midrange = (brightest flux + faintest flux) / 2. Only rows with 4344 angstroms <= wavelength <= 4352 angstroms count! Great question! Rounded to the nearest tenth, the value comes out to 15.9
